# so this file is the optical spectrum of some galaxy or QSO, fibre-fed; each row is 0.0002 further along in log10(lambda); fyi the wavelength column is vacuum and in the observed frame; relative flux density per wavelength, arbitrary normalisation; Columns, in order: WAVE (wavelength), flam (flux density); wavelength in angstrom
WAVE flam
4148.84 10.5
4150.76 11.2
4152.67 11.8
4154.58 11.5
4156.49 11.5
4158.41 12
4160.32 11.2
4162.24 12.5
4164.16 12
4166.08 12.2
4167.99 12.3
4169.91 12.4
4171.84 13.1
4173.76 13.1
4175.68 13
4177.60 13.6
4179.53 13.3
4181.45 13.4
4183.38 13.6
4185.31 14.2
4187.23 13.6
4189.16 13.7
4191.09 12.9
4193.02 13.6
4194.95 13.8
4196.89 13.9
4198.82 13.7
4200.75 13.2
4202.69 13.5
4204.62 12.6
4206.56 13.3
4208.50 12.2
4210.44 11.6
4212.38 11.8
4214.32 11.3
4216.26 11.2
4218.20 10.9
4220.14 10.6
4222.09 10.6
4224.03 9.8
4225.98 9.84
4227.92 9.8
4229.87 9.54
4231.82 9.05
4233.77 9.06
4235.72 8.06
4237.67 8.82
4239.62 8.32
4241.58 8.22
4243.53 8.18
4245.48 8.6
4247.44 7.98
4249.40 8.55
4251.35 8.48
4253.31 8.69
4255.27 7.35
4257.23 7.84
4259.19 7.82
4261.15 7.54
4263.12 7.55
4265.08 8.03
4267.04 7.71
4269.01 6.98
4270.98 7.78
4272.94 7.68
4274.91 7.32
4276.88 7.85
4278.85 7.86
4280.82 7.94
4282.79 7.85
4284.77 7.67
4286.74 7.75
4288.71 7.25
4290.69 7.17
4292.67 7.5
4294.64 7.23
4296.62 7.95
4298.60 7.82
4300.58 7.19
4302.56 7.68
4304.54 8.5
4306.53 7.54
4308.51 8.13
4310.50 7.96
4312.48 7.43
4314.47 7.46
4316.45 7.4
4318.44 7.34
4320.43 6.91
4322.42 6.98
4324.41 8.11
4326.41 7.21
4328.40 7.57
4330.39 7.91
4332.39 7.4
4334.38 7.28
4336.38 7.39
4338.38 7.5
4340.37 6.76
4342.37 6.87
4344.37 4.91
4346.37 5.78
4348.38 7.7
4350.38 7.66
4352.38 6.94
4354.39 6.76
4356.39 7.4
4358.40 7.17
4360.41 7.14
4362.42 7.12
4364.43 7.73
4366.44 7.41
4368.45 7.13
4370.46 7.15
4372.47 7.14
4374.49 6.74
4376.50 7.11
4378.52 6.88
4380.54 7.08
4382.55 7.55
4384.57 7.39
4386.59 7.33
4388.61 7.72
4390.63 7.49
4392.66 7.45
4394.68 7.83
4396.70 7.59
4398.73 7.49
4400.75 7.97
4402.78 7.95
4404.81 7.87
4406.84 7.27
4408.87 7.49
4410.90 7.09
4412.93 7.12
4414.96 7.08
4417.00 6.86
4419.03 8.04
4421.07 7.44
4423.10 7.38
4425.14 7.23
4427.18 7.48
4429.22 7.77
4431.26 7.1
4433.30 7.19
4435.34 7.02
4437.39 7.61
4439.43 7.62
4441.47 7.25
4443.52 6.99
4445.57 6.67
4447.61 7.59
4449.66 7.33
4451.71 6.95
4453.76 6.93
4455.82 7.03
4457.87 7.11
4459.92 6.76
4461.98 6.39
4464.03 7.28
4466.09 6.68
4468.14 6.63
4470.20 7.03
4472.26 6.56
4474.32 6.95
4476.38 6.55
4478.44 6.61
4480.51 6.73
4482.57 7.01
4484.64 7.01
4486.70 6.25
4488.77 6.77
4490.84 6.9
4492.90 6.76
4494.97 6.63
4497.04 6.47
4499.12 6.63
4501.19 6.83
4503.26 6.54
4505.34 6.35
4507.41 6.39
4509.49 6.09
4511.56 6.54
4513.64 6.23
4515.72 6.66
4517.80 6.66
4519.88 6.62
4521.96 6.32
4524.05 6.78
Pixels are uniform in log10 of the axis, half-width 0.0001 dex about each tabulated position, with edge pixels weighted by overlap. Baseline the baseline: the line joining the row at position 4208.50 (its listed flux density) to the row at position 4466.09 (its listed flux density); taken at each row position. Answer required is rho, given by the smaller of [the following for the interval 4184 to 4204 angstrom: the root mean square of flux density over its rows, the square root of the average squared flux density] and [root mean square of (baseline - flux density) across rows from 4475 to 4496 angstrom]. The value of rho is 0.5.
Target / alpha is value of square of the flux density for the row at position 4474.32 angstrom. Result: 48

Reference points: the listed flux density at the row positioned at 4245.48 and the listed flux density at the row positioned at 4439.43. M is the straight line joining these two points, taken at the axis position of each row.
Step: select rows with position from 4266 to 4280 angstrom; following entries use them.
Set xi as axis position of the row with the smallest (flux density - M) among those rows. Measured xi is 4269.01 angstrom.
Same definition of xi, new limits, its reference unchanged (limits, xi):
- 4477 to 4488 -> 4486.70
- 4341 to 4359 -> 4344.37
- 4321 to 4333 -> 4322.42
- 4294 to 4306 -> 4300.58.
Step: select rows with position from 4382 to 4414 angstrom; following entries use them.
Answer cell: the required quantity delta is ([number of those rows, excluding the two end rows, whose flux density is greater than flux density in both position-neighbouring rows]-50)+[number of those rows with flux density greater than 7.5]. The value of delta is -39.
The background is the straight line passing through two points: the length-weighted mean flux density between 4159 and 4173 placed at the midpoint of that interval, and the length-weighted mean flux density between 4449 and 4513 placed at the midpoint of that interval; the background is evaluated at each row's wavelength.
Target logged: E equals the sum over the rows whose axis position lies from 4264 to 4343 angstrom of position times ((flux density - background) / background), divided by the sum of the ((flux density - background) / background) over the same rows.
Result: 4301.9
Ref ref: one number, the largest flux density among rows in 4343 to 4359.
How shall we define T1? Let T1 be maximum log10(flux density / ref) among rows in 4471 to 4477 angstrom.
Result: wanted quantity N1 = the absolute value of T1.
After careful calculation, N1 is 0.04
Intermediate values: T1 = -0.04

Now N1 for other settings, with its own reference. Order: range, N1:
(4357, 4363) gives 0.03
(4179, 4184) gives 0.25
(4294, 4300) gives 0.01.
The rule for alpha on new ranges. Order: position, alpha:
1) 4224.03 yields 96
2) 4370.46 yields 51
